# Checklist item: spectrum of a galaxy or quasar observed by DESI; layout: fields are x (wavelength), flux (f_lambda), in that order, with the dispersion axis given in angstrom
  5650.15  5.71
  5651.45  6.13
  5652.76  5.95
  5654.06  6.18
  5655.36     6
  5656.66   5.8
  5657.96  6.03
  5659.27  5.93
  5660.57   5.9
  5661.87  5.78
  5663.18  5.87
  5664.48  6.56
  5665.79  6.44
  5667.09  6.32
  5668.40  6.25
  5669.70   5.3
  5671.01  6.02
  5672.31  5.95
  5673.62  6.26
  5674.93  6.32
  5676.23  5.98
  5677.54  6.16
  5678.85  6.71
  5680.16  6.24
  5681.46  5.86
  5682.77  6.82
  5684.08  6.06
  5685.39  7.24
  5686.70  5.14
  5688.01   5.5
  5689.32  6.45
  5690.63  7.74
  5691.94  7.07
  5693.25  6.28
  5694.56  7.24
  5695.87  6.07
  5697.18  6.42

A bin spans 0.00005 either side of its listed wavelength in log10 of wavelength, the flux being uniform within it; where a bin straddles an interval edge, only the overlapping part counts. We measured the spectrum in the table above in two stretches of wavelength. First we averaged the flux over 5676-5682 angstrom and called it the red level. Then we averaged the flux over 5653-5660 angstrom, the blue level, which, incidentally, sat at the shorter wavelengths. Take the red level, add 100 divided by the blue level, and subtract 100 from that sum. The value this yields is -77.1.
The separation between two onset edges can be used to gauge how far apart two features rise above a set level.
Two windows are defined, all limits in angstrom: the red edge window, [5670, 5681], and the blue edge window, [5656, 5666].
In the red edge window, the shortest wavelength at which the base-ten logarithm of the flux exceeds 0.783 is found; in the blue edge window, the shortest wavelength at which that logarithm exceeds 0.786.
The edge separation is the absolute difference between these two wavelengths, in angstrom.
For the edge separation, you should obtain 9.1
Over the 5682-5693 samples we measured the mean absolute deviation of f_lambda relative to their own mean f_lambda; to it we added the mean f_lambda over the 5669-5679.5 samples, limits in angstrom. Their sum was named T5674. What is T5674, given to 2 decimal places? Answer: 6.80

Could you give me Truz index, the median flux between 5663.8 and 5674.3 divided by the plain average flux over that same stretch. 1.02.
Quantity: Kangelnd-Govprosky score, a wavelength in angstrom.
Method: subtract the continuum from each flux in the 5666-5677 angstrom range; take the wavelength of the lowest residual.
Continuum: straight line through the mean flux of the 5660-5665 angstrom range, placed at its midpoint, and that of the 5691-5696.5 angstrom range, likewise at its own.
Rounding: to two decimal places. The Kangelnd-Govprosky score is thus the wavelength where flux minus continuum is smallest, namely 5669.70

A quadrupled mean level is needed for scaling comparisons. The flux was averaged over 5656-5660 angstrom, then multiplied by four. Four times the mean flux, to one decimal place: 23.7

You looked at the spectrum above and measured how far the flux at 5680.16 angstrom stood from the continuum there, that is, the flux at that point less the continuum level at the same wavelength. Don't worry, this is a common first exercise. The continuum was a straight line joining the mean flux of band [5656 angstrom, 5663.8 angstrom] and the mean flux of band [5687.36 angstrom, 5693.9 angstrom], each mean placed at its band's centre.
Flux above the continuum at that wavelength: -0.12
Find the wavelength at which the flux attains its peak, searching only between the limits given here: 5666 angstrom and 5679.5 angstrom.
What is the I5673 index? 5678.85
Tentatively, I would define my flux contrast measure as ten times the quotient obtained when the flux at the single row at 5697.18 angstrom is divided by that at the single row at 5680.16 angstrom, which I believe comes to 10.3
